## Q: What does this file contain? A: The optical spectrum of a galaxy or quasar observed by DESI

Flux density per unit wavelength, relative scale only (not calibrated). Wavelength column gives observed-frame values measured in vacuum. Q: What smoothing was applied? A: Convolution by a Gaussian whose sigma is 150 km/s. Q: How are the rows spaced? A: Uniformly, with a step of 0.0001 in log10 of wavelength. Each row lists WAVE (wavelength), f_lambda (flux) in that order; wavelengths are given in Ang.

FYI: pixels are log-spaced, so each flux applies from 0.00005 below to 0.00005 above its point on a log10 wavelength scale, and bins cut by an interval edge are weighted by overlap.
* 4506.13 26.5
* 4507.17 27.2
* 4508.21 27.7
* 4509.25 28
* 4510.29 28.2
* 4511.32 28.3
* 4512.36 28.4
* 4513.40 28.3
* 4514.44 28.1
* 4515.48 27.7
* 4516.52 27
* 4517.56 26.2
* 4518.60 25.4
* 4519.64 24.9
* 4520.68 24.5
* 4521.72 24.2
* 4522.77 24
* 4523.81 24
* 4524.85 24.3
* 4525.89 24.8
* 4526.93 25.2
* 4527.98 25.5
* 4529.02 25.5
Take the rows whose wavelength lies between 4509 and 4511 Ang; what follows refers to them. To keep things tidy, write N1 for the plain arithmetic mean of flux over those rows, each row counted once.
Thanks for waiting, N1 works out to 28.1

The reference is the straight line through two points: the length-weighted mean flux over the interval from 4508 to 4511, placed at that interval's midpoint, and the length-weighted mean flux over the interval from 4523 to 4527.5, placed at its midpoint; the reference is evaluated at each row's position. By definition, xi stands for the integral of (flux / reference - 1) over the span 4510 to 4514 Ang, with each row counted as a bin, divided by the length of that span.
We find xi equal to 0.03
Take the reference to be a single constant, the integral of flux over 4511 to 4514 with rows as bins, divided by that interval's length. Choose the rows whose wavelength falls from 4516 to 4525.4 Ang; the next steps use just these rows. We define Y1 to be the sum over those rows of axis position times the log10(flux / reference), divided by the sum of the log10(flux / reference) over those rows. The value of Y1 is 4521.4 Ang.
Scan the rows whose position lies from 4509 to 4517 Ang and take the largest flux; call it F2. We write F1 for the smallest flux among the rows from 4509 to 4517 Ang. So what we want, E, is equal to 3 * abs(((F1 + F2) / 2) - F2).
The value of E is 2.1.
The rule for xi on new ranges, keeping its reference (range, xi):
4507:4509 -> -0.03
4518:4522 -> -0.04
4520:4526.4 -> -0.03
